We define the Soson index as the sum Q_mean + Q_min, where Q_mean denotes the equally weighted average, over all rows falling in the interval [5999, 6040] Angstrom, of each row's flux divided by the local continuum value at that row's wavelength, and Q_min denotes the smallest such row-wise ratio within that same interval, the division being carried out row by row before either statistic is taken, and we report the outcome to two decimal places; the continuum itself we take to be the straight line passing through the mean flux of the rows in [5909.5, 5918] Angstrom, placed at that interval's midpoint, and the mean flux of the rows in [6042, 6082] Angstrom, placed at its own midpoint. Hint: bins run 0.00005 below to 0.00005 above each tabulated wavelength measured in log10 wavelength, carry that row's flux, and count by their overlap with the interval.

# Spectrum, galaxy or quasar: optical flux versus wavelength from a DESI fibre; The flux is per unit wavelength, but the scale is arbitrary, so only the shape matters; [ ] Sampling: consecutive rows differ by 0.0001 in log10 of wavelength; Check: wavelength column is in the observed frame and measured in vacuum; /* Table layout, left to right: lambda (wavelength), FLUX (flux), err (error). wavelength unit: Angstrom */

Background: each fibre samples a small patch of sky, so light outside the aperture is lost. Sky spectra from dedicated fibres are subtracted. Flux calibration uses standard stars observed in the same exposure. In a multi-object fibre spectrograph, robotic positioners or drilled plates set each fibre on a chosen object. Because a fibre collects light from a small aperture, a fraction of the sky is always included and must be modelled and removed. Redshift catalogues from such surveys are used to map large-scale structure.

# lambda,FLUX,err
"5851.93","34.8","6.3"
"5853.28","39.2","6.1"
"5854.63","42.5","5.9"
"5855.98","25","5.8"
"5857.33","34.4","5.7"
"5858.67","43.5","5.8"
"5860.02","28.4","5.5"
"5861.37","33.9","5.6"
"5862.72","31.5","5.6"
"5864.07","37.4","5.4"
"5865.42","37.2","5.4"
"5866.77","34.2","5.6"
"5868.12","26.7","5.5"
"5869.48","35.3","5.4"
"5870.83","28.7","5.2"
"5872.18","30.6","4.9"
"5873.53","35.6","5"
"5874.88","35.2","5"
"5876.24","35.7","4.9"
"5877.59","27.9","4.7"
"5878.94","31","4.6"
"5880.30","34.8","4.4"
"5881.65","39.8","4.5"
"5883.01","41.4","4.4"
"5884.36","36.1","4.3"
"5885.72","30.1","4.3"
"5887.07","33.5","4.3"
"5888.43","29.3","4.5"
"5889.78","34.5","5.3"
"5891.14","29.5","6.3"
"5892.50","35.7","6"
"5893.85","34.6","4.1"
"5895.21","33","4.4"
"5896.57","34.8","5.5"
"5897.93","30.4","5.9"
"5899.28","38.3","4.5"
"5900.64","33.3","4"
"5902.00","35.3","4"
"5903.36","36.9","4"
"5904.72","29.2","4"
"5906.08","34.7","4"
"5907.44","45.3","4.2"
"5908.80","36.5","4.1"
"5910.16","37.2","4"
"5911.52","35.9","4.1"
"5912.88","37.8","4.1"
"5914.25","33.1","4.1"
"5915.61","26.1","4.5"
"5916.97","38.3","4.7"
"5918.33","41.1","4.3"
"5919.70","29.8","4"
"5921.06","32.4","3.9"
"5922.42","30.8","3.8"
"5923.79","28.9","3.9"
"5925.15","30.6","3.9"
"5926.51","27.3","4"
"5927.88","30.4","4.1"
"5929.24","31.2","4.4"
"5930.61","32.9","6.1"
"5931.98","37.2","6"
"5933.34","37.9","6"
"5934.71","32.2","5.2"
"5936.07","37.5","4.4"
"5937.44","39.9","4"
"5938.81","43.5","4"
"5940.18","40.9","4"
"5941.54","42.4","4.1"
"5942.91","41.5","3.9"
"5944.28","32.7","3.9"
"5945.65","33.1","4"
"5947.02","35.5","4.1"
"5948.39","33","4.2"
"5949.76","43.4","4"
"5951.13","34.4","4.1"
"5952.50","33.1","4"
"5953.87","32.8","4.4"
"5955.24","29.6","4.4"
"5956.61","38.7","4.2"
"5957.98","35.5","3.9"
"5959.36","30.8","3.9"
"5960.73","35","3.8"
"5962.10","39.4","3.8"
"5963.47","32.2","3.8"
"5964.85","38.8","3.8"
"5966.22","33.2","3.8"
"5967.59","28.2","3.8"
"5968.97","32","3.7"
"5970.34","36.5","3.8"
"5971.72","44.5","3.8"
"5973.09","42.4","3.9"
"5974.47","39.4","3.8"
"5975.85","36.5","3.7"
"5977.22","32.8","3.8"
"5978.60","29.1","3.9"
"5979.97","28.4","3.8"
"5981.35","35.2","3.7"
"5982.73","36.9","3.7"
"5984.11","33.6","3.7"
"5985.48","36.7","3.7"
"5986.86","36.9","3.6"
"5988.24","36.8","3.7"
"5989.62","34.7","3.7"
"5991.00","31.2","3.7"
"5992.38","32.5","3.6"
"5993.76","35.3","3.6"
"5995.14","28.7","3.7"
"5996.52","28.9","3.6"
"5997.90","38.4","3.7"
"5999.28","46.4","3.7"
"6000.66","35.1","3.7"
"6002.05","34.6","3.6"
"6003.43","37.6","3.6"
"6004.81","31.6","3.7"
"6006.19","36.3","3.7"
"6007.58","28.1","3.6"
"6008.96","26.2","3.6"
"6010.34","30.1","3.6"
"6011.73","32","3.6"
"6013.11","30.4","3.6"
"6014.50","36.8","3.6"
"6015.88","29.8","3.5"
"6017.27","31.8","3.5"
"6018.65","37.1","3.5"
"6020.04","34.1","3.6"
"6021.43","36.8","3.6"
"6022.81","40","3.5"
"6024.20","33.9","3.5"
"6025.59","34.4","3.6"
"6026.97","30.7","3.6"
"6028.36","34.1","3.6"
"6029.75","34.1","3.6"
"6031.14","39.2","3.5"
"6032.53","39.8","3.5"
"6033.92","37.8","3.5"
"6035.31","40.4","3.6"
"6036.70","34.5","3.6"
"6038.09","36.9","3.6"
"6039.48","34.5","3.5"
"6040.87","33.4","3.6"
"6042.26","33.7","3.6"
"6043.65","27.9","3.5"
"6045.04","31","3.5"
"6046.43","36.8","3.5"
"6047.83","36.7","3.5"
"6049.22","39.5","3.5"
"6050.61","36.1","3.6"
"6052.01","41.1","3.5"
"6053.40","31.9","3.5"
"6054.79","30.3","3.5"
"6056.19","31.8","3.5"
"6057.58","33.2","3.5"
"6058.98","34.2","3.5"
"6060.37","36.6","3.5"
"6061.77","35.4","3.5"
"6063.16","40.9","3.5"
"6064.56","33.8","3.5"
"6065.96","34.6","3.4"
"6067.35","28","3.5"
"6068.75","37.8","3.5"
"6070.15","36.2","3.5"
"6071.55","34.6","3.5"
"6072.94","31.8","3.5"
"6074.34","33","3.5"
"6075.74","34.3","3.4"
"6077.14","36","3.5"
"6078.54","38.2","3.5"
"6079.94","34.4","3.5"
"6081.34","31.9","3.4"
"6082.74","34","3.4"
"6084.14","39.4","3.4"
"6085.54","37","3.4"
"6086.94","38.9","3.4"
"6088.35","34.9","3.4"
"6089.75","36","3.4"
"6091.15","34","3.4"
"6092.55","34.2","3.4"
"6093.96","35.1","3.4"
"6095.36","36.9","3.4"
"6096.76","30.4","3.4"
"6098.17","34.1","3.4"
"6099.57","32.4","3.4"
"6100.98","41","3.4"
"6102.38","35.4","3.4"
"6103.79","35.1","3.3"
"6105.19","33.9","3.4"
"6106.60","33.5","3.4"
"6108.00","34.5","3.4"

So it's 1.76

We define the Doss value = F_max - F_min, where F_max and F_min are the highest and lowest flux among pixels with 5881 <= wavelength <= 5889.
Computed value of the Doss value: 12.1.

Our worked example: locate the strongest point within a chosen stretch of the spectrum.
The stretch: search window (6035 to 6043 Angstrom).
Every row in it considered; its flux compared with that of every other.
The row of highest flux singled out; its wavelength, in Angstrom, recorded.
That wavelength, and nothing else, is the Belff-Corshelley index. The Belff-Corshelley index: 6035.31 Angstrom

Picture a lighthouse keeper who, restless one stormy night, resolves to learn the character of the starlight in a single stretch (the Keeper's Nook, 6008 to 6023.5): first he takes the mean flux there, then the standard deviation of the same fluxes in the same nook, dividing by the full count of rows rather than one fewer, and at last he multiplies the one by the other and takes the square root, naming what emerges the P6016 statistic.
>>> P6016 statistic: 11.4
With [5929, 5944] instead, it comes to 12.4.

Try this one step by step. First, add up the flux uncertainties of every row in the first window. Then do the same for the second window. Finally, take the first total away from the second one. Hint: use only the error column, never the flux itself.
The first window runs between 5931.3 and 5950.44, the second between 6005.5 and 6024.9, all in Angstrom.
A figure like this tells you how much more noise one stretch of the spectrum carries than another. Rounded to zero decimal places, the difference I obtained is -12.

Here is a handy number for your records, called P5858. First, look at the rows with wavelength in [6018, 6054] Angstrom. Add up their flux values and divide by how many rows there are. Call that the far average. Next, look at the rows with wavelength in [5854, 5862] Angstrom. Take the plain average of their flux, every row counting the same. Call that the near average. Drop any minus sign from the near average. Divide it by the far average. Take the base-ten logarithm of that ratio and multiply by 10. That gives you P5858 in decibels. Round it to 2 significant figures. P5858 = -0.13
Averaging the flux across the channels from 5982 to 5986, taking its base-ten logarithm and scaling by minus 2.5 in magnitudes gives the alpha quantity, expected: -3.88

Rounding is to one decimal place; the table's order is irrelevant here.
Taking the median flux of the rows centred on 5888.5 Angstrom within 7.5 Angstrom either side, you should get 34.5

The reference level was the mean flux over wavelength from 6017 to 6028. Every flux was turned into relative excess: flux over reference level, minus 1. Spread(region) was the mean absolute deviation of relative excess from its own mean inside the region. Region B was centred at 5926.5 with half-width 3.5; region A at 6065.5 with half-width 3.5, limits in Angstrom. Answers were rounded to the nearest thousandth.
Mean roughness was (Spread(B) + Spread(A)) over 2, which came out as 0.068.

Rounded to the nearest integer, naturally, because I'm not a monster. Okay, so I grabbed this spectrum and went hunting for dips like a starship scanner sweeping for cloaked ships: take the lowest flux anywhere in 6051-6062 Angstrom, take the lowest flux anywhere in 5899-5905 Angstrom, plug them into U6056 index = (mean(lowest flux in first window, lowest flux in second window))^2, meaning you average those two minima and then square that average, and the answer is 885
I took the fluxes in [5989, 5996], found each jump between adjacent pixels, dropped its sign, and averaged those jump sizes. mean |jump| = 3.55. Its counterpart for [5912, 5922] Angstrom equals 6.77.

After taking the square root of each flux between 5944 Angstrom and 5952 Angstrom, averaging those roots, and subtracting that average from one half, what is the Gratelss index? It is -5.44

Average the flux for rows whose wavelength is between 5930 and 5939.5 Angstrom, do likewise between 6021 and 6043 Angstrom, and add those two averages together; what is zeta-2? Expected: 73.2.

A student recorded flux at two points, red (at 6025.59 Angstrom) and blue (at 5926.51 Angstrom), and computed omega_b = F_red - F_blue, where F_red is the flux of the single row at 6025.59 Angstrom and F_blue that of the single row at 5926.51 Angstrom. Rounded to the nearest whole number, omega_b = 7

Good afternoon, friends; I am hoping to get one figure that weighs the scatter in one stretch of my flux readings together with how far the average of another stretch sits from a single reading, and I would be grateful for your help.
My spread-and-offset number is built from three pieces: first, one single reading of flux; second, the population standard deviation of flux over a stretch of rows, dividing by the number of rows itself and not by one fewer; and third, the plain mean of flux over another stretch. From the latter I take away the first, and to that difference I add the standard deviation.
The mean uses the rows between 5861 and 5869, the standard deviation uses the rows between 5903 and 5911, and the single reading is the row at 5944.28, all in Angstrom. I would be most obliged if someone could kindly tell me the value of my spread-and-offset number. 5.5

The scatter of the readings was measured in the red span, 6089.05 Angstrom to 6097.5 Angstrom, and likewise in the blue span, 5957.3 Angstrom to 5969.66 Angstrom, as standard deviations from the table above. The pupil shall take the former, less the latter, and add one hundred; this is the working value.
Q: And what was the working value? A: 98.6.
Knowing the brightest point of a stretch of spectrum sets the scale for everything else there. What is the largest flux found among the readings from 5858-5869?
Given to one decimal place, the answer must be 43.5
